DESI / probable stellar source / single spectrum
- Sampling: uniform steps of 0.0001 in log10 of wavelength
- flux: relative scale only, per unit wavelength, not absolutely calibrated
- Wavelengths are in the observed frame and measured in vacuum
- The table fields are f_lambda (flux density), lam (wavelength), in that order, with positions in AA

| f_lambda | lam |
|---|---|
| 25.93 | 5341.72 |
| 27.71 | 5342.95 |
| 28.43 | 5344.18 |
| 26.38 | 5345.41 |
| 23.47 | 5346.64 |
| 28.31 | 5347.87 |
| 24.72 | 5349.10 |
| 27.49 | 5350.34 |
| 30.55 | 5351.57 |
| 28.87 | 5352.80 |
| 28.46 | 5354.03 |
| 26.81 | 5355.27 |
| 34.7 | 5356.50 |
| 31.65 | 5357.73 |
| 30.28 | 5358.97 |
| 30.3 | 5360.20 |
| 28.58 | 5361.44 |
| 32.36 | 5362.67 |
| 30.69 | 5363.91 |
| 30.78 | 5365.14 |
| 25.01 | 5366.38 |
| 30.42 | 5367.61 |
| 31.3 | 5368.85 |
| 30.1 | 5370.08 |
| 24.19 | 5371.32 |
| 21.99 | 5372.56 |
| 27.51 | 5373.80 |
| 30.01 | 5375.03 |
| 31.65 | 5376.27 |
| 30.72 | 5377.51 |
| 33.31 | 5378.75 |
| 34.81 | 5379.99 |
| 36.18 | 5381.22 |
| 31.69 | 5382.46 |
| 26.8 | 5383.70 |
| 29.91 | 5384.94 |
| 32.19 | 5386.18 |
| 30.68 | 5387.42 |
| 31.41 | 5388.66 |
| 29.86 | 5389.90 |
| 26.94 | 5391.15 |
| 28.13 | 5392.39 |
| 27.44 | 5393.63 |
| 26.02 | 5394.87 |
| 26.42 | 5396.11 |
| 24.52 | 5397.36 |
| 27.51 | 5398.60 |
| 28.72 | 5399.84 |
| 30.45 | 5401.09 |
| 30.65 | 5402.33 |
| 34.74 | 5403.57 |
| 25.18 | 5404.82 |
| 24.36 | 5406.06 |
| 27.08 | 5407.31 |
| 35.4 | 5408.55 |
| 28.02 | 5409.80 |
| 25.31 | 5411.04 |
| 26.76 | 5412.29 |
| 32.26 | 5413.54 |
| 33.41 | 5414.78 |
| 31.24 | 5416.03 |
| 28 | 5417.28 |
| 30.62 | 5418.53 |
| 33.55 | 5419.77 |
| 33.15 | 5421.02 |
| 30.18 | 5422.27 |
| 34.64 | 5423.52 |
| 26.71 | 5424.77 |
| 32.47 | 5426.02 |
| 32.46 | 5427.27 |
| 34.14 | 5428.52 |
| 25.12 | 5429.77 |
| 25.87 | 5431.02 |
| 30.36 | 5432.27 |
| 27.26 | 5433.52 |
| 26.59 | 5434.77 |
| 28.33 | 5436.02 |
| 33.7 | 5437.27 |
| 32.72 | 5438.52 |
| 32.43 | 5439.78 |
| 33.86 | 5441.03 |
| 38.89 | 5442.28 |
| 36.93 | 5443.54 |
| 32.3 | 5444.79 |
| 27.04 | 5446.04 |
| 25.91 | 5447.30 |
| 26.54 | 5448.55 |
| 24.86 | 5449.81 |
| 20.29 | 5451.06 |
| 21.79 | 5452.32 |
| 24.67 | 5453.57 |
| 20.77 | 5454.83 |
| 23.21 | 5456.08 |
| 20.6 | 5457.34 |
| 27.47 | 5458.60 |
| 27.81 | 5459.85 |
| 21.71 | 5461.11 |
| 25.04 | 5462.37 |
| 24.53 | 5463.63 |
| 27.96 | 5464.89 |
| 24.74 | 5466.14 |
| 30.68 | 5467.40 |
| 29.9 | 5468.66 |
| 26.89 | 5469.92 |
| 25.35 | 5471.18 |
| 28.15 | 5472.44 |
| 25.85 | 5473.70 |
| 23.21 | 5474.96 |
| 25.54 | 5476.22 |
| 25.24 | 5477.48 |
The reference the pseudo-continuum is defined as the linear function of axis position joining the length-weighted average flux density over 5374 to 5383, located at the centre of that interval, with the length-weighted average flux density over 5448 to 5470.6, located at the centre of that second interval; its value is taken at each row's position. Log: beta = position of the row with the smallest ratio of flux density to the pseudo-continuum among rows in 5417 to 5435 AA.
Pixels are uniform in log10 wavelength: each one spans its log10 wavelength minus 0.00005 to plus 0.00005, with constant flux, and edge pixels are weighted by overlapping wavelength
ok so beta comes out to 5429.77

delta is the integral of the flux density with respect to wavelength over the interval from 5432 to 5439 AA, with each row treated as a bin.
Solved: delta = 208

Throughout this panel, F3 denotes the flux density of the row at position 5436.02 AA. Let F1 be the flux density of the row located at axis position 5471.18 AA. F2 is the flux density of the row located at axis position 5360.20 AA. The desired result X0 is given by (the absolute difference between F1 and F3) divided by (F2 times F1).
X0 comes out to 0.004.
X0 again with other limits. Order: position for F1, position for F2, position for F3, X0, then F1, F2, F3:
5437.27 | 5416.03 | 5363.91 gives 0.003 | 33.7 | 31.24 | 30.69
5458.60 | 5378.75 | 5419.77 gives 0.007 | 27.47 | 33.31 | 33.55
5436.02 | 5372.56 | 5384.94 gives 0.003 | 28.33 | 21.99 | 29.91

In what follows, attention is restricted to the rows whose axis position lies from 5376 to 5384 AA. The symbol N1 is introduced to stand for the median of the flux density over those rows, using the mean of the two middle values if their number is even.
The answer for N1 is 31.7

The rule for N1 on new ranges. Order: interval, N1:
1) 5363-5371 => 30.6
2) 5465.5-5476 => 26.4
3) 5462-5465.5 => 25.0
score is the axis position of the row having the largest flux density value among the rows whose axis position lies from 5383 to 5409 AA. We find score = 5408.55 AA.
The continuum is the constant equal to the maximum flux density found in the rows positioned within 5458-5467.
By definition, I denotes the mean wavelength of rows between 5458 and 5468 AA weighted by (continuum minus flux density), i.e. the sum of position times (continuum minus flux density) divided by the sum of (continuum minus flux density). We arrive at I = 5461.8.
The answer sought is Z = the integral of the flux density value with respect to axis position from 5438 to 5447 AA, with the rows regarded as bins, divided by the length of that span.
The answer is 33.2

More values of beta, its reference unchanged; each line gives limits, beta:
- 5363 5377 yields 5372.56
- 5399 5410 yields 5406.06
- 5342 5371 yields 5346.64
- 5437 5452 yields 5451.06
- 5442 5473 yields 5451.06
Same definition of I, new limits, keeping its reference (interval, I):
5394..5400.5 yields 5396.1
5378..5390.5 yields 5383.0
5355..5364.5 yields 5359.8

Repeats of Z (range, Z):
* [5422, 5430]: 31.1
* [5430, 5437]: 27.9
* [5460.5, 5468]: 25.8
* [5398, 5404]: 30.3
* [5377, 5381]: 33.4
